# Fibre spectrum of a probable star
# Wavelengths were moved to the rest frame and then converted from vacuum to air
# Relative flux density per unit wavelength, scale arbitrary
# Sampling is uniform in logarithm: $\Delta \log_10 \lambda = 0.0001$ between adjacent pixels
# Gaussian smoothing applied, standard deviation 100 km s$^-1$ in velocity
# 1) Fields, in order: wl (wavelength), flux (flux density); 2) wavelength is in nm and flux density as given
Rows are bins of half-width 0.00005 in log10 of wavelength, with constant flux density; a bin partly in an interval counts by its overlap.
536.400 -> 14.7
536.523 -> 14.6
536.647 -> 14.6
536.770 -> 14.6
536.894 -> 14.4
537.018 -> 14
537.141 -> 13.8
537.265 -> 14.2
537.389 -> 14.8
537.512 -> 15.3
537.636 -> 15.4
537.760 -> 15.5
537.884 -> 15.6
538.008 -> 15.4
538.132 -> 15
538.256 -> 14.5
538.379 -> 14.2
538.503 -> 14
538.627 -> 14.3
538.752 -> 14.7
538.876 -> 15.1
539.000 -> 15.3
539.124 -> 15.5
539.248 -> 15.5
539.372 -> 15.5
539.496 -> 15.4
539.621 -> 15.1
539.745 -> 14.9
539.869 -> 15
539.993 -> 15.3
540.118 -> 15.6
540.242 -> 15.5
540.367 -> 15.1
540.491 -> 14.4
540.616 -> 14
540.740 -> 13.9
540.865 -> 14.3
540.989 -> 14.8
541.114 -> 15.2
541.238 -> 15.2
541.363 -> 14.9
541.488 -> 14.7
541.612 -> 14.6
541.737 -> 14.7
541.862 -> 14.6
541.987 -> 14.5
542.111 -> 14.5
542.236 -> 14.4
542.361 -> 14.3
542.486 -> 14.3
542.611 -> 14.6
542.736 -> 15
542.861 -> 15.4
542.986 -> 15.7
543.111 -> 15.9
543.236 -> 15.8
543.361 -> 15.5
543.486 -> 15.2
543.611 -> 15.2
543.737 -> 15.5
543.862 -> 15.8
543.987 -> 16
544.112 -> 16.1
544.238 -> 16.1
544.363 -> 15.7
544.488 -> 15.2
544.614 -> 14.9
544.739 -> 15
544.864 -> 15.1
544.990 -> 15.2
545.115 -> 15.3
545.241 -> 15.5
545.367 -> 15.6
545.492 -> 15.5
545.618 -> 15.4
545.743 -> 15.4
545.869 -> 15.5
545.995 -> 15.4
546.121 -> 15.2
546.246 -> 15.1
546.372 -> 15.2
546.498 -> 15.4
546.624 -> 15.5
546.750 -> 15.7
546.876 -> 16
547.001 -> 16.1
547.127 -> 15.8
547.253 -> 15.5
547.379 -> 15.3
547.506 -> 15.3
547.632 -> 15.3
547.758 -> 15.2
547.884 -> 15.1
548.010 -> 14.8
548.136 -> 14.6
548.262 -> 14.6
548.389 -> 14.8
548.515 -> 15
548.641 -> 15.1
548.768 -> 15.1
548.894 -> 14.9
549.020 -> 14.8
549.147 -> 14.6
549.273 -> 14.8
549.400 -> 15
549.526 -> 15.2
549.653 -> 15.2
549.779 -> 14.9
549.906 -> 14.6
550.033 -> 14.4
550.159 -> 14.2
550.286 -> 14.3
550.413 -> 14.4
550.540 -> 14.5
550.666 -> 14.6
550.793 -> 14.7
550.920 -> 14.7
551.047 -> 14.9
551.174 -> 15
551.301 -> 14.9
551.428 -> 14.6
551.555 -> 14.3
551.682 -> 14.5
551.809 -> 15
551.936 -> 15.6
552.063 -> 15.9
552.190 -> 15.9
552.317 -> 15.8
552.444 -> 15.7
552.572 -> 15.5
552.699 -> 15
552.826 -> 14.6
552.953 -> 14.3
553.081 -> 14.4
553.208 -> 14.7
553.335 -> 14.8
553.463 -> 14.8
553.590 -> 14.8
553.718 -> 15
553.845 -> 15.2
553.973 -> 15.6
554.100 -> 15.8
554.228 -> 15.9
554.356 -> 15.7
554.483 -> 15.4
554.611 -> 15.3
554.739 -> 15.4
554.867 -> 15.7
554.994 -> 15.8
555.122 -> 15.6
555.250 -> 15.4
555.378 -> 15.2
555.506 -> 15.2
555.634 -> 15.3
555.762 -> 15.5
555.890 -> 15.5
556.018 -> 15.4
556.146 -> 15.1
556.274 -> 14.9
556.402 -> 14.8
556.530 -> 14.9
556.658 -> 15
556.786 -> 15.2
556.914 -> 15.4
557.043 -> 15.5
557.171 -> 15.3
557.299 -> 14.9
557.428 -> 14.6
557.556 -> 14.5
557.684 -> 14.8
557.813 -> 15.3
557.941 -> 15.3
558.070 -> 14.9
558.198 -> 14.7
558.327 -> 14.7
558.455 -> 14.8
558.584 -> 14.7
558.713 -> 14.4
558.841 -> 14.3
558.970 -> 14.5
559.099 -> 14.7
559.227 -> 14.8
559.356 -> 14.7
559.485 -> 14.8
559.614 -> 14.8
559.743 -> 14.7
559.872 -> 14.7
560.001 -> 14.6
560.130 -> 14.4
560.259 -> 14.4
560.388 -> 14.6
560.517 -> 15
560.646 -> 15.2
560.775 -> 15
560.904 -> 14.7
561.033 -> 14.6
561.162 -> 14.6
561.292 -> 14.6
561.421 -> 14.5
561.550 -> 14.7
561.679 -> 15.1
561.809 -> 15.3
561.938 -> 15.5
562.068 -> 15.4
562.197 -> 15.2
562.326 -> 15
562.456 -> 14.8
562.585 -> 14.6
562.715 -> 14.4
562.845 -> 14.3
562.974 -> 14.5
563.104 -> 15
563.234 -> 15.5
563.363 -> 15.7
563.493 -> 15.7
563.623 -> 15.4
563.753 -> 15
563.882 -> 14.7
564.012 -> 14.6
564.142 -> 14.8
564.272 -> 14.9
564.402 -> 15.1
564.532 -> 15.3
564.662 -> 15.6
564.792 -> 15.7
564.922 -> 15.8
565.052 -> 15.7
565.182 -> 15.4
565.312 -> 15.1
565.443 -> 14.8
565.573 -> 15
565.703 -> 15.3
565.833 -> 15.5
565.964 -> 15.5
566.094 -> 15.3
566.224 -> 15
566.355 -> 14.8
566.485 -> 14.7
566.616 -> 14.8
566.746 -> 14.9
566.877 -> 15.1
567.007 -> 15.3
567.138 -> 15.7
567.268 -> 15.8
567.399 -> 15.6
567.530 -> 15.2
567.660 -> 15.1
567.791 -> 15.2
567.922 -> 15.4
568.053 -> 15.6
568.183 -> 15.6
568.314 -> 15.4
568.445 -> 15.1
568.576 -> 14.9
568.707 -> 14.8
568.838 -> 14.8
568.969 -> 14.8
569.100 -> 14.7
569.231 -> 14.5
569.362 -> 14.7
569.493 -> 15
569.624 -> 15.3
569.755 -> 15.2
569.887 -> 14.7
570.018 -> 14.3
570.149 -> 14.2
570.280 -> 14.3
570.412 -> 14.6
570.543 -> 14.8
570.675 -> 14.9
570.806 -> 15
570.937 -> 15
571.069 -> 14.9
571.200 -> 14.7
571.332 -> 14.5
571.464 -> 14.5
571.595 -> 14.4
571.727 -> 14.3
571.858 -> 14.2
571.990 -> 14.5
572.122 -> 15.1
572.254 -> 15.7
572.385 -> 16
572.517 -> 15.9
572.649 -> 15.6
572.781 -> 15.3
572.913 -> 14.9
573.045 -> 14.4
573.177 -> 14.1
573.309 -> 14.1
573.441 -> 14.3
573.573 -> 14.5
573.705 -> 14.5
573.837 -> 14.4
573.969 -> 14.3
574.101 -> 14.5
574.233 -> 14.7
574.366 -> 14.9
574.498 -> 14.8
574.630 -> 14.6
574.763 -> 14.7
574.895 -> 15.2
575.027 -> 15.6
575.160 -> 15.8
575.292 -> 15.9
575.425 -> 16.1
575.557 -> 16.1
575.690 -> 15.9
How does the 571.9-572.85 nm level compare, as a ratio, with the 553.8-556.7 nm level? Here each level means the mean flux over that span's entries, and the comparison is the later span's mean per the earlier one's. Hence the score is 1.00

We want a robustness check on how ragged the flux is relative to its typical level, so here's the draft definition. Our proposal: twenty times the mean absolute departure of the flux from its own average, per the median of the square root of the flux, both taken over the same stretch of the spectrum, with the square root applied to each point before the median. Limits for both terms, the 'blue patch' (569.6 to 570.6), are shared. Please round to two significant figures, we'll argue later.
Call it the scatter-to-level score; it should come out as 1.7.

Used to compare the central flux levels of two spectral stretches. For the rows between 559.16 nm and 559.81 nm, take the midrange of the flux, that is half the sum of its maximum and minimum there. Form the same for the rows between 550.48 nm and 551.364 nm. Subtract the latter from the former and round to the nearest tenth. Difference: 0.0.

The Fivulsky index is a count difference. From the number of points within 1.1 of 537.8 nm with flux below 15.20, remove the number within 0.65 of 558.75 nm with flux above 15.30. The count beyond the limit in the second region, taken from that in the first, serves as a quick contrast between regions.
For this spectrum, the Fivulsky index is 13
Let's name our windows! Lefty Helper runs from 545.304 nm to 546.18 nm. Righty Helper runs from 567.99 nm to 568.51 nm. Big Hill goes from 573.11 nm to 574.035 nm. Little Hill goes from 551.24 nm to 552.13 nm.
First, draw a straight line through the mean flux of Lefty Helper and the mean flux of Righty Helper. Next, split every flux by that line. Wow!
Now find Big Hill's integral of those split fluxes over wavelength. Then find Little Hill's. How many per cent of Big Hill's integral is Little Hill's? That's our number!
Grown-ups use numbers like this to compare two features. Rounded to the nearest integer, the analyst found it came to 101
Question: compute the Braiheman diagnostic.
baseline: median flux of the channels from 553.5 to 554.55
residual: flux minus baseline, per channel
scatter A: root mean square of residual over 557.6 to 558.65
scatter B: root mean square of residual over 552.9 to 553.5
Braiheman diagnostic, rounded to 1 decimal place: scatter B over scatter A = 1.4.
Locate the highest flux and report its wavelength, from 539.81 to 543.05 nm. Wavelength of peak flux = 542.986 nm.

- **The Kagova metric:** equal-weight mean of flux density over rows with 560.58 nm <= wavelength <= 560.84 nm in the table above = 15.1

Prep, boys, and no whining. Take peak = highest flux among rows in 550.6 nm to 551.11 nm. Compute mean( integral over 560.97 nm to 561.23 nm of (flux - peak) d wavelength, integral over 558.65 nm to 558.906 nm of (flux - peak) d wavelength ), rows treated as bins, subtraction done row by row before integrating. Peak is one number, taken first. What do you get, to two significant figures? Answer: -0.11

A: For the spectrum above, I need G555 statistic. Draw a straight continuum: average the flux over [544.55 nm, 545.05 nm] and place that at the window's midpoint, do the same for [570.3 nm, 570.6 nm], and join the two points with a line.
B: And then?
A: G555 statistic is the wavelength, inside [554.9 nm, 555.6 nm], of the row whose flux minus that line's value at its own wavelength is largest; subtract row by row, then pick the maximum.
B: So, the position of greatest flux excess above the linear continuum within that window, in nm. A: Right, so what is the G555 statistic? 554.994 nm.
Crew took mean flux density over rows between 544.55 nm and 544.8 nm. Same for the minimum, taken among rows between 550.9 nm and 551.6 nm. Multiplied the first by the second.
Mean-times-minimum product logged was 214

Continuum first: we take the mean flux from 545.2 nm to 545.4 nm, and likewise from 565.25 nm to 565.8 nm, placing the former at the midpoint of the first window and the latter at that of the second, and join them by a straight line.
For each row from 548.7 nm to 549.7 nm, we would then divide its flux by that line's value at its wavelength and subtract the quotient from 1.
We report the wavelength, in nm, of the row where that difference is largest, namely 549.147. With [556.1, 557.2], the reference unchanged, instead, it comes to 556.402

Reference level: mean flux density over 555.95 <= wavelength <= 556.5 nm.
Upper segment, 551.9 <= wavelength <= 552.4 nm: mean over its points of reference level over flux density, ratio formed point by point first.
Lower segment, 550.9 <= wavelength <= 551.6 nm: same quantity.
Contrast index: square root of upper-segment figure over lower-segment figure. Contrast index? 0.97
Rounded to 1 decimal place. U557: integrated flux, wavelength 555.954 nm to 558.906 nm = 44.1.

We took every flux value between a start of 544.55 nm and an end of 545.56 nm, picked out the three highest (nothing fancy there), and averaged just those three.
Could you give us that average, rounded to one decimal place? 15.5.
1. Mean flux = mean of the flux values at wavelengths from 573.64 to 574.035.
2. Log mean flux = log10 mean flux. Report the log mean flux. 1.16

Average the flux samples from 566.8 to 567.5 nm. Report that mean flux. 15.5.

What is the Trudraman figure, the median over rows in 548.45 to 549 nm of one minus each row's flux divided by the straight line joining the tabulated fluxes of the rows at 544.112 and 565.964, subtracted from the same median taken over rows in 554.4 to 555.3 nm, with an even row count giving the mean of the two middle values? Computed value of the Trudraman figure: -0.03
